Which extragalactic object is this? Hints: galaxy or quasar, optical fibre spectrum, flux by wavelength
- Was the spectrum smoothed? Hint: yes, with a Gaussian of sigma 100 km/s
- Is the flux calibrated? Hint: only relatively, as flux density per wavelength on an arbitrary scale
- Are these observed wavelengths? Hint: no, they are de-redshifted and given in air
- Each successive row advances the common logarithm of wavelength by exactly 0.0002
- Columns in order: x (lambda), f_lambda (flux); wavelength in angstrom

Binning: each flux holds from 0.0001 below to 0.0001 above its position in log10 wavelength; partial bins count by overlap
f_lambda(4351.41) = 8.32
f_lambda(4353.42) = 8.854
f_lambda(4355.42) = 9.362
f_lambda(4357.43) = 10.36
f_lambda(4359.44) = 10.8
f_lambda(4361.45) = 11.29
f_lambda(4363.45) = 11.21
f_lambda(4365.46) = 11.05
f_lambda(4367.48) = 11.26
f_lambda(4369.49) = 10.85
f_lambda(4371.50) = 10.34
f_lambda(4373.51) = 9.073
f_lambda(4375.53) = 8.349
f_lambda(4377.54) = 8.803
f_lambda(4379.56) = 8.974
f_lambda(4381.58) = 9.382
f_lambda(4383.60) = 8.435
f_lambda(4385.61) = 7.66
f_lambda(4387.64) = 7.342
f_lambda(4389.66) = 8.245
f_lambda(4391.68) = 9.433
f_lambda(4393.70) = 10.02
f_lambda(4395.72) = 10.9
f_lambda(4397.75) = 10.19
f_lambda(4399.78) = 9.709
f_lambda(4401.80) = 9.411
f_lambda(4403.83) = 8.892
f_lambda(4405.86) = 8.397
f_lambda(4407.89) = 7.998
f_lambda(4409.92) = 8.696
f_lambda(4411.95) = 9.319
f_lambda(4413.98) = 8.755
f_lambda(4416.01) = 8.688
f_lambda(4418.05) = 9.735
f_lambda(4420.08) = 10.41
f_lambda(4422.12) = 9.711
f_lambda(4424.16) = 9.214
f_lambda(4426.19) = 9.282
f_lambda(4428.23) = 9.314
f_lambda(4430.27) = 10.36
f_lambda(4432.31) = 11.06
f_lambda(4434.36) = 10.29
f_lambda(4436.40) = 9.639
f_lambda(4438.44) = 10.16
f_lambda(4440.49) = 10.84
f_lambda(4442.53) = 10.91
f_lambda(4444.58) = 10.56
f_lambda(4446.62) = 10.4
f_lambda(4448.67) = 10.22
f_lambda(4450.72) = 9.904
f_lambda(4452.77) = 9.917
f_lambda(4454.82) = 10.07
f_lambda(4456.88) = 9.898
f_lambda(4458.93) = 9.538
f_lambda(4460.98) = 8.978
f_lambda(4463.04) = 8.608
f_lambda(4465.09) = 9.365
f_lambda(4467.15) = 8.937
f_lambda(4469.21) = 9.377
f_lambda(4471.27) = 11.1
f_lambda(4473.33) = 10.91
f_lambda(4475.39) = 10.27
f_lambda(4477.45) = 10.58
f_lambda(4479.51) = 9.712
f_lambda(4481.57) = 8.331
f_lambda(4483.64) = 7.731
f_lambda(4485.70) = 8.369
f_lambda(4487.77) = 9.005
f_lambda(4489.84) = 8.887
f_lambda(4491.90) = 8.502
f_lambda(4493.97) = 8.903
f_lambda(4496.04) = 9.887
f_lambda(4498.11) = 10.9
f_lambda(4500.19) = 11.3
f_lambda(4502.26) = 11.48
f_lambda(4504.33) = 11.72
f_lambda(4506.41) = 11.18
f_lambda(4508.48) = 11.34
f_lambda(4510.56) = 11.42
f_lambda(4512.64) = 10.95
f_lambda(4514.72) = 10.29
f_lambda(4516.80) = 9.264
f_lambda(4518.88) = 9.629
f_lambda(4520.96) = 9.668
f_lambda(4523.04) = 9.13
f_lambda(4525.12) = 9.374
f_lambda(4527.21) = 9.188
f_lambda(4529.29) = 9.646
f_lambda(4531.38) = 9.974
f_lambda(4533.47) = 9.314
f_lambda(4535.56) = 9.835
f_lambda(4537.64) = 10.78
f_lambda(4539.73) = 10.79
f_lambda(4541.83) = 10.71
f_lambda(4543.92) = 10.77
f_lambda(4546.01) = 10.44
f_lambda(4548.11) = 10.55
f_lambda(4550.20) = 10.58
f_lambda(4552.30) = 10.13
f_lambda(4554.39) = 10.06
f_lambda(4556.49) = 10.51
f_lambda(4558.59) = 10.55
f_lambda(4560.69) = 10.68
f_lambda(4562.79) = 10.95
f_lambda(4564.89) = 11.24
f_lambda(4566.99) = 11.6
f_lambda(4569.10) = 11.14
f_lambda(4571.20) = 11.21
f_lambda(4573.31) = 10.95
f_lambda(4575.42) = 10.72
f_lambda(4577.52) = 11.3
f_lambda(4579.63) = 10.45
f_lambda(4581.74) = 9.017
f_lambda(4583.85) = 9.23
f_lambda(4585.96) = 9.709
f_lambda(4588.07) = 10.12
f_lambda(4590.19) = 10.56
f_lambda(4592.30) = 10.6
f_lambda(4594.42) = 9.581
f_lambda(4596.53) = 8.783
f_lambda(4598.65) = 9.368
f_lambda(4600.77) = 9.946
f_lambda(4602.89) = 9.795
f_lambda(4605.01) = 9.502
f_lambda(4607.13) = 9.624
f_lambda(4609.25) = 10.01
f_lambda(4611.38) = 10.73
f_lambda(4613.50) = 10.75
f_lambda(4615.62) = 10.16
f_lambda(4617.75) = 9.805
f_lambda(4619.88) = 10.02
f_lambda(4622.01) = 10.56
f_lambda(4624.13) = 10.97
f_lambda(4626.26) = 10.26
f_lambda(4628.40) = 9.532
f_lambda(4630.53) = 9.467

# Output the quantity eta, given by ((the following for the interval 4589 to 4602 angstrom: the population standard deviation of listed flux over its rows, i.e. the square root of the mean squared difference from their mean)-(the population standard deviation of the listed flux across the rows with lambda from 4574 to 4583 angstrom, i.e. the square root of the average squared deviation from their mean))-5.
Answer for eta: -5.2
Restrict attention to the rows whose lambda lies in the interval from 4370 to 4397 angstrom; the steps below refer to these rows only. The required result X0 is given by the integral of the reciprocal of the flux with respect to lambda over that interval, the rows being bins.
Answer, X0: 3.02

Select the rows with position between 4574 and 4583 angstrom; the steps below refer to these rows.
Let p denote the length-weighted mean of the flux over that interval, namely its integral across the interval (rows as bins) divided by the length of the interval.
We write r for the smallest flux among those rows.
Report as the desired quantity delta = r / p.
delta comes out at 0.869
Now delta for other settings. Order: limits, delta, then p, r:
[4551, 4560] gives 0.973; 10.3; 10.06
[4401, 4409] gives 0.925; 8.7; 7.998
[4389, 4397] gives 0.847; 9.7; 8.245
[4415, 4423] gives 0.902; 9.6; 8.688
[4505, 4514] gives 0.978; 11.2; 10.95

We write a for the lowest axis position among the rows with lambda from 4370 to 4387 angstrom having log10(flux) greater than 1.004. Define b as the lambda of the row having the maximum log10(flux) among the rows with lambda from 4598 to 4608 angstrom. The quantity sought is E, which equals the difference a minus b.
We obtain -229.3 angstrom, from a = 4371.50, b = 4600.77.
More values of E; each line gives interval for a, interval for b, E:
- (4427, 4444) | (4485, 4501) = -69.9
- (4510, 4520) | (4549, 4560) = -39.6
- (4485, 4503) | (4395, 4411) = 102.4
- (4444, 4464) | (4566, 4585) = -122.4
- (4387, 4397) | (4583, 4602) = -196.6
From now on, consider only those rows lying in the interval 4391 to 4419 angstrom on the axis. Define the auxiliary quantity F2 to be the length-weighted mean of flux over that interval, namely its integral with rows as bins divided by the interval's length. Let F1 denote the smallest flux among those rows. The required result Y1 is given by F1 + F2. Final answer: 17.3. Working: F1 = 7.998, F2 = 9.3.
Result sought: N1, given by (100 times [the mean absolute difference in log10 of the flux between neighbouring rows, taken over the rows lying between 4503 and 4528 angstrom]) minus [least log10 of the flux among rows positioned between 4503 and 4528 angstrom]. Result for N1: 0.7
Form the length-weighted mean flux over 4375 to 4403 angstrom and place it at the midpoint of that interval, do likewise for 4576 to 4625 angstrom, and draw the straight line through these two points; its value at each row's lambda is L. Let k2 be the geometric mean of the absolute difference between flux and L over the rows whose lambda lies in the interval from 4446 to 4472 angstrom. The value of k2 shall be 0.42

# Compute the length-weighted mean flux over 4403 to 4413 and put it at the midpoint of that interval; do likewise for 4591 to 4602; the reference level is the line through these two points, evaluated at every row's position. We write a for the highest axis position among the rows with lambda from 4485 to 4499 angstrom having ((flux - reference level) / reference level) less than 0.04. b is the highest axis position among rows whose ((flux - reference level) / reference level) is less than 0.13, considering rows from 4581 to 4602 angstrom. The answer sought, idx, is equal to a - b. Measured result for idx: -106.8 angstrom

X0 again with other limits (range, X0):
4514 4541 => 2.77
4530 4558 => 2.71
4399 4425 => 2.86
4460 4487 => 2.90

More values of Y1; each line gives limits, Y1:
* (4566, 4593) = 19.5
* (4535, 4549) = 20.4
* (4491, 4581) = 18.9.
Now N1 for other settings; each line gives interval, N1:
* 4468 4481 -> 2.2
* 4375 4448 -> 1.7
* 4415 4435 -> 1.8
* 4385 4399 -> 2.8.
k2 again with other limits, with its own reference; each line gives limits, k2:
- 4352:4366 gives 0.96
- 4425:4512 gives 0.69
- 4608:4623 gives 0.21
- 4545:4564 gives 0.62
